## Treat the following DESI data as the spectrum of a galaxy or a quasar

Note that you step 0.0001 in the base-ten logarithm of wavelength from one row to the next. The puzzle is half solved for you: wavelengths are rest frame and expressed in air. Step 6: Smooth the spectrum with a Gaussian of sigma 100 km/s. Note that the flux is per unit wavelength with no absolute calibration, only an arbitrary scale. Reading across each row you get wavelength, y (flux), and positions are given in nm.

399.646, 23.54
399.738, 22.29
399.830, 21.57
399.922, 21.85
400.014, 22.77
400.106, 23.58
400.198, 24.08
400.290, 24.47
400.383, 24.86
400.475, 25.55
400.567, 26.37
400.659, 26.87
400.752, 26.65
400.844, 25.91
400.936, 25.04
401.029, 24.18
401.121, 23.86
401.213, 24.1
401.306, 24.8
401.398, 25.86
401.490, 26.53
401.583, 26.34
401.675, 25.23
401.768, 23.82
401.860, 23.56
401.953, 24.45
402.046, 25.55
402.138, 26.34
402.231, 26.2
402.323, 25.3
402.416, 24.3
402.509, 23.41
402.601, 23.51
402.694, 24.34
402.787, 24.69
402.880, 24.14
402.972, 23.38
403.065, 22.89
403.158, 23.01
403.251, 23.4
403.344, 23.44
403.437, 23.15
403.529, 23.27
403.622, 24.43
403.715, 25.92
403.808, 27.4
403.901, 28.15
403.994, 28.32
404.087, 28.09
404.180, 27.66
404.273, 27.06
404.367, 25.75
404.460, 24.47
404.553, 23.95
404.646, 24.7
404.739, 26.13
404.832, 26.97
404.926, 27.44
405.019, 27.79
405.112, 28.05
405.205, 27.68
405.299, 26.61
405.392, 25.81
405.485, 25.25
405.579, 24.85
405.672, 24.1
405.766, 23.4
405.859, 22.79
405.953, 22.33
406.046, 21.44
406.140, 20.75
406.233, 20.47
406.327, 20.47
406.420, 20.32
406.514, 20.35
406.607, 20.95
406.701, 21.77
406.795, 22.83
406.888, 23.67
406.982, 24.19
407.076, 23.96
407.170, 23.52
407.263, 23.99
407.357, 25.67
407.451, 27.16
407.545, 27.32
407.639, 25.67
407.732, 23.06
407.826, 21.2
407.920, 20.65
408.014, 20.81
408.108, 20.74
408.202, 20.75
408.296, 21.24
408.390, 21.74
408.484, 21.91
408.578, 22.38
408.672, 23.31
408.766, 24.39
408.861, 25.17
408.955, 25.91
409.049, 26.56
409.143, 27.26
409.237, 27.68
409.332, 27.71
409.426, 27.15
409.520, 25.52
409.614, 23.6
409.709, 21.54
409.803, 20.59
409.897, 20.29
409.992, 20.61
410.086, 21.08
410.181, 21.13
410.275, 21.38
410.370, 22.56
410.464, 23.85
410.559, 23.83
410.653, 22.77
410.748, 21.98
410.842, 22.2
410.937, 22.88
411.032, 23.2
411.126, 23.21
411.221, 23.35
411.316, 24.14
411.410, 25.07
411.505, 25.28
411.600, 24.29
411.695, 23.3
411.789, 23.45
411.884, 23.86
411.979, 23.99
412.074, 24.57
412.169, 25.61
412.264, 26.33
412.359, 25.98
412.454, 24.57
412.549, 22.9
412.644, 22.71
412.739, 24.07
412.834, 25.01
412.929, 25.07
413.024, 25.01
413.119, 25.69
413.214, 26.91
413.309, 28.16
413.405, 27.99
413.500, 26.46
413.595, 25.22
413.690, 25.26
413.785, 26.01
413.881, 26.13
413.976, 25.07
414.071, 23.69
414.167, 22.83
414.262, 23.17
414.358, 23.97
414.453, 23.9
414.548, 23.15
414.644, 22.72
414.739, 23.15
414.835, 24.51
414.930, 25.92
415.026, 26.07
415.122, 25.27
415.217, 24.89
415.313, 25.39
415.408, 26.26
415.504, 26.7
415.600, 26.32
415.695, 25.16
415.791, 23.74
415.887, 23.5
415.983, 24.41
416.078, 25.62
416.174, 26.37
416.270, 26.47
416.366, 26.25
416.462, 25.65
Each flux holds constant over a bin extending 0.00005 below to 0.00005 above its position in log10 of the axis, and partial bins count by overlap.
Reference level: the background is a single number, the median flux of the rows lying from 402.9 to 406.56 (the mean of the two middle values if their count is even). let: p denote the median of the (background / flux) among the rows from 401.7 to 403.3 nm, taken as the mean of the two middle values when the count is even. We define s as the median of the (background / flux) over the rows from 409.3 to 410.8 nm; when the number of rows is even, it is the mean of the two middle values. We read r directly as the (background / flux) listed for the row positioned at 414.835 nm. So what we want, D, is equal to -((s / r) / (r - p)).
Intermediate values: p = 1.01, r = 1.00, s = 1.10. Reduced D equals 72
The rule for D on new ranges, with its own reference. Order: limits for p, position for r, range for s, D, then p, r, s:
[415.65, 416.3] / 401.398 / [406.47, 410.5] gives 43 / 0.97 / 0.95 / 1.06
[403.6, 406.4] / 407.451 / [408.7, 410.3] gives 23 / 0.95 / 0.90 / 1.00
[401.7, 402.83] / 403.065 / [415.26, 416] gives -14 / 1.00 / 1.07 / 0.97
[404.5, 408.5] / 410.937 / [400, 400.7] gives -32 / 1.04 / 1.07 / 0.99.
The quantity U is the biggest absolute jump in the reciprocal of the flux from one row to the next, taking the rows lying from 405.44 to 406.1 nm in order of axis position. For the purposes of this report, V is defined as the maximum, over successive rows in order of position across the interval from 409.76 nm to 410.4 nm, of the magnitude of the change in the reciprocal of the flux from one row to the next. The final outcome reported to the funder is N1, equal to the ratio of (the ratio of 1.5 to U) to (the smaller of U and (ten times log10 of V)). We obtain -31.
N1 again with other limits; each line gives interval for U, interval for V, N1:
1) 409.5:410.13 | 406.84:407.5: -14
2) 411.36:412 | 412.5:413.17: -33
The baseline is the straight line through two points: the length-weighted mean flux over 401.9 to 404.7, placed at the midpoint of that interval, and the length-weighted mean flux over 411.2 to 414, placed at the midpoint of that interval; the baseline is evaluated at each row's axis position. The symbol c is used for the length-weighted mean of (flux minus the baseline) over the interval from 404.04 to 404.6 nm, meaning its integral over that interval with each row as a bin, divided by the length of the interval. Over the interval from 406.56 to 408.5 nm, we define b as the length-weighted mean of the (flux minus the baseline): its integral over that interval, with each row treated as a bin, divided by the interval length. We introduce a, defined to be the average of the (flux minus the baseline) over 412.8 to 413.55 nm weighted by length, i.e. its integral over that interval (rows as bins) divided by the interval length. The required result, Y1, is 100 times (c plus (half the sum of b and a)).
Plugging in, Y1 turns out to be 74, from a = 1.2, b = -2.0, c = 1.1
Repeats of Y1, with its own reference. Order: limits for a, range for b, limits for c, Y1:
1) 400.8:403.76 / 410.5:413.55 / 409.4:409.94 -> -261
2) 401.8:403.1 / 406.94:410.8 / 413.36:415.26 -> -140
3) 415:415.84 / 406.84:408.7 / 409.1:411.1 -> -252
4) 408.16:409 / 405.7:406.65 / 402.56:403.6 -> -429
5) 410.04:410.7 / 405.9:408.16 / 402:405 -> -233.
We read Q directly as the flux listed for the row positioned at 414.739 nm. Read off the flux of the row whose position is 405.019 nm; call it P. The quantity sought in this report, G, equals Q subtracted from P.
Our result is 5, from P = 27.79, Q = 23.15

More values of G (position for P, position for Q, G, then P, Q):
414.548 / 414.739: 0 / 23.15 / 23.15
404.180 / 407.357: 2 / 27.66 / 25.67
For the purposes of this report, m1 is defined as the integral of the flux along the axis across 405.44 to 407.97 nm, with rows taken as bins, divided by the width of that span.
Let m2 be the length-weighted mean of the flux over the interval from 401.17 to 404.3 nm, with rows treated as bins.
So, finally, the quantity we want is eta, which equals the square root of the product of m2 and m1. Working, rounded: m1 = 23.0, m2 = 25.1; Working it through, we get 24.02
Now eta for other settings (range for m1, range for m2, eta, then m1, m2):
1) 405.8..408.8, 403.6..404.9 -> 24.40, 22.6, 26.4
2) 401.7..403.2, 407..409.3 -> 24.09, 24.3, 23.9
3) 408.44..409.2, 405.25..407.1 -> 23.71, 24.7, 22.8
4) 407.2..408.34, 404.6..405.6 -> 24.81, 23.2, 26.5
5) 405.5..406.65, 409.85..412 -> 22.43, 21.9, 22.9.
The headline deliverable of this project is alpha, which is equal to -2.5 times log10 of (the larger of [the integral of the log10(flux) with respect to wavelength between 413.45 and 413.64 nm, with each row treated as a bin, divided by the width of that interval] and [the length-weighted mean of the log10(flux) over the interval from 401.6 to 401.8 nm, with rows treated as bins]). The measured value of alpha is -0.378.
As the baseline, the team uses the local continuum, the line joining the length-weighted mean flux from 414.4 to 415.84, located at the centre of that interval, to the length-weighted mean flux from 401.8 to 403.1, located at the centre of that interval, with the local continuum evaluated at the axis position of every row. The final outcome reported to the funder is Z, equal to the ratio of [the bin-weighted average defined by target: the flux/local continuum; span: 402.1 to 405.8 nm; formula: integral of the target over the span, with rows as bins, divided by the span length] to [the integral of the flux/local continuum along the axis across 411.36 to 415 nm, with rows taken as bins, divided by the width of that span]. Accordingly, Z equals 1.04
